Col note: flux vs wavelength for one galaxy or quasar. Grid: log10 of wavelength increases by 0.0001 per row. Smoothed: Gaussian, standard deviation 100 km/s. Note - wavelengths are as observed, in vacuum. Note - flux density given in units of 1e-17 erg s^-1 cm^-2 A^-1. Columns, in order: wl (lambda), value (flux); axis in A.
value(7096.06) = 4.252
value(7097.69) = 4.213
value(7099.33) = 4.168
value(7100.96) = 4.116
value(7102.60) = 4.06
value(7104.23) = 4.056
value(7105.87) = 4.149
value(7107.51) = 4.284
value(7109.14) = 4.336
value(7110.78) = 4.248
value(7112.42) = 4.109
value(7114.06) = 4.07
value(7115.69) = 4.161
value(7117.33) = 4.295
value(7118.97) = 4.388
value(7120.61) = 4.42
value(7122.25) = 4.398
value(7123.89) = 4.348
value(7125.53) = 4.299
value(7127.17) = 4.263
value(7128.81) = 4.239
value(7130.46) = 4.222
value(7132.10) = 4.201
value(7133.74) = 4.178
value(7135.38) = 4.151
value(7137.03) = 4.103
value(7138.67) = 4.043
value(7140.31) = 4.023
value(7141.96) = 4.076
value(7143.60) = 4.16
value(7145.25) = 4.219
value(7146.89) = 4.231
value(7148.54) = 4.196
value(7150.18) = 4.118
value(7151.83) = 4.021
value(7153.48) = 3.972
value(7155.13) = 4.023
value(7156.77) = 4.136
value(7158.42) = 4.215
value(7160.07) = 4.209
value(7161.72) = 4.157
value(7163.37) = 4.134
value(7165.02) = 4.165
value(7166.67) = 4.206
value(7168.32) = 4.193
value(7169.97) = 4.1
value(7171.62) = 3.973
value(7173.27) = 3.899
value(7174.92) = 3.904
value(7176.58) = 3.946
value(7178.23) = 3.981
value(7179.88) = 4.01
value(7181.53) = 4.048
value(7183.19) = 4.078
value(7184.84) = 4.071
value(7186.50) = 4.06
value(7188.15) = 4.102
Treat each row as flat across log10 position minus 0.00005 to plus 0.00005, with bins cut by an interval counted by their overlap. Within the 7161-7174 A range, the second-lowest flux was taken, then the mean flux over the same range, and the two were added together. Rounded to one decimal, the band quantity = 8.1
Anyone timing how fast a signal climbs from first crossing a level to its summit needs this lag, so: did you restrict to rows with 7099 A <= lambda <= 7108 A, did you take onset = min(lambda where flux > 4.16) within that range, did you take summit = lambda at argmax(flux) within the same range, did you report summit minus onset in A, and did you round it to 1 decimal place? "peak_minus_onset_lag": 8.2 A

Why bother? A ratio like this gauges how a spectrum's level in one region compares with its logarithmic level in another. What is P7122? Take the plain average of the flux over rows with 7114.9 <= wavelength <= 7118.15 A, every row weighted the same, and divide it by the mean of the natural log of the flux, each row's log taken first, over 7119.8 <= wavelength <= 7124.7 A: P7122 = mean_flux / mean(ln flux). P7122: 2.86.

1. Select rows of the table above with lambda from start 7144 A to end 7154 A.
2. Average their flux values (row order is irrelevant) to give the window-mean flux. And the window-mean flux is 4.13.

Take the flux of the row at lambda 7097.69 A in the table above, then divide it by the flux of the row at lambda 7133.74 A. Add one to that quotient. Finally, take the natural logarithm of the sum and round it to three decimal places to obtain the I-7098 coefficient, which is 0.697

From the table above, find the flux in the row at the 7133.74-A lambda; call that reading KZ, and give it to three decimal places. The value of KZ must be 4.178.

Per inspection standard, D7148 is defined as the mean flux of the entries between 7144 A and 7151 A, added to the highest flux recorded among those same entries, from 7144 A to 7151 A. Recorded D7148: 8.42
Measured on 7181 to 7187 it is 8.14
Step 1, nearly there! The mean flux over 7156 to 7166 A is 4.17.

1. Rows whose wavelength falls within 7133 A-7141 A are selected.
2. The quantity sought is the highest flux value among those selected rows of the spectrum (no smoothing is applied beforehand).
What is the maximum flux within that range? 4.178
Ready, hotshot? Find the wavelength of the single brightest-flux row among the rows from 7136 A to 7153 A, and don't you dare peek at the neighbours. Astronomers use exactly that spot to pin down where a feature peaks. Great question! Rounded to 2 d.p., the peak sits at 7146.89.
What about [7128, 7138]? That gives 7128.81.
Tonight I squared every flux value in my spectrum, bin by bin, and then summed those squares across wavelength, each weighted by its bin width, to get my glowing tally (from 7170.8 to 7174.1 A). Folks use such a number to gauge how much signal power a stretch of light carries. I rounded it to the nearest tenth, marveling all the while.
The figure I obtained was 51.2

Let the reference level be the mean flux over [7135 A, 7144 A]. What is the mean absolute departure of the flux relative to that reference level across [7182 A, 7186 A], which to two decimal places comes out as 0.02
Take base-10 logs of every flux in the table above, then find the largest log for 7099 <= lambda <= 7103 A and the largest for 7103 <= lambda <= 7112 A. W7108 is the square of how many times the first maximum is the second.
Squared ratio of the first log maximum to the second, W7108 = 0.95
